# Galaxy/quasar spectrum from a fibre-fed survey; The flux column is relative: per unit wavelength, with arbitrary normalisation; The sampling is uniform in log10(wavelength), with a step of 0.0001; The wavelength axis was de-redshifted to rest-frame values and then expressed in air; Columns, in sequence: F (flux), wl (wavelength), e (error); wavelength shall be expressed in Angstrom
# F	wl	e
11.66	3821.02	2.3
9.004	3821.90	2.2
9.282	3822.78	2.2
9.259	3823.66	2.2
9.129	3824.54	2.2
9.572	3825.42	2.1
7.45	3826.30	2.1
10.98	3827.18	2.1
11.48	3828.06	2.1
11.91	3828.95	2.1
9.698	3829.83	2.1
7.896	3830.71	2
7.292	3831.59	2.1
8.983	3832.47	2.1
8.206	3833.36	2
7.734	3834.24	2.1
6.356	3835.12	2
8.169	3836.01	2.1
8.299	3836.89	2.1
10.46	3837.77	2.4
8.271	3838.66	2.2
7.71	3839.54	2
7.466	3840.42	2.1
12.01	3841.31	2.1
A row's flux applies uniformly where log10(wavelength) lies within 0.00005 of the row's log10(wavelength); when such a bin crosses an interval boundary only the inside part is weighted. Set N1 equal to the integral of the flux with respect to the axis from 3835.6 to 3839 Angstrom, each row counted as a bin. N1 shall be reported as 30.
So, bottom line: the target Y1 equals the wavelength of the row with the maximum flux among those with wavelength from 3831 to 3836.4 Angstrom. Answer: 3832.47 Angstrom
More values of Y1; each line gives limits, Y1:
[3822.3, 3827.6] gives 3827.18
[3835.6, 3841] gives 3837.77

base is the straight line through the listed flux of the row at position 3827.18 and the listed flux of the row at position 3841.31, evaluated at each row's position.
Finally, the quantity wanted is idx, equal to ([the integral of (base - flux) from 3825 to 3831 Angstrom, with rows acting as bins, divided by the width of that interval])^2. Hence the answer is 1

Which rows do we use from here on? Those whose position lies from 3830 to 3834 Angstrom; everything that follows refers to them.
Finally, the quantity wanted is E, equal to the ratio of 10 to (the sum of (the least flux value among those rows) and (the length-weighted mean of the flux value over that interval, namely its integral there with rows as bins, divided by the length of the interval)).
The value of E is 0.646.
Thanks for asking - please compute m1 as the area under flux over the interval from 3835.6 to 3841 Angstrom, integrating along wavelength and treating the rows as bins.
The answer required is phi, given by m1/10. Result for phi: 4.58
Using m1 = 46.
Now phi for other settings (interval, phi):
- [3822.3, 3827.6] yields 4.92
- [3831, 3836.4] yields 4.20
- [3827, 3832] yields 4.92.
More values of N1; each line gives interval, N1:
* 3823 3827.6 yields 43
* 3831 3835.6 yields 35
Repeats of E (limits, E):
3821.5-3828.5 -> 0.589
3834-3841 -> 0.690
